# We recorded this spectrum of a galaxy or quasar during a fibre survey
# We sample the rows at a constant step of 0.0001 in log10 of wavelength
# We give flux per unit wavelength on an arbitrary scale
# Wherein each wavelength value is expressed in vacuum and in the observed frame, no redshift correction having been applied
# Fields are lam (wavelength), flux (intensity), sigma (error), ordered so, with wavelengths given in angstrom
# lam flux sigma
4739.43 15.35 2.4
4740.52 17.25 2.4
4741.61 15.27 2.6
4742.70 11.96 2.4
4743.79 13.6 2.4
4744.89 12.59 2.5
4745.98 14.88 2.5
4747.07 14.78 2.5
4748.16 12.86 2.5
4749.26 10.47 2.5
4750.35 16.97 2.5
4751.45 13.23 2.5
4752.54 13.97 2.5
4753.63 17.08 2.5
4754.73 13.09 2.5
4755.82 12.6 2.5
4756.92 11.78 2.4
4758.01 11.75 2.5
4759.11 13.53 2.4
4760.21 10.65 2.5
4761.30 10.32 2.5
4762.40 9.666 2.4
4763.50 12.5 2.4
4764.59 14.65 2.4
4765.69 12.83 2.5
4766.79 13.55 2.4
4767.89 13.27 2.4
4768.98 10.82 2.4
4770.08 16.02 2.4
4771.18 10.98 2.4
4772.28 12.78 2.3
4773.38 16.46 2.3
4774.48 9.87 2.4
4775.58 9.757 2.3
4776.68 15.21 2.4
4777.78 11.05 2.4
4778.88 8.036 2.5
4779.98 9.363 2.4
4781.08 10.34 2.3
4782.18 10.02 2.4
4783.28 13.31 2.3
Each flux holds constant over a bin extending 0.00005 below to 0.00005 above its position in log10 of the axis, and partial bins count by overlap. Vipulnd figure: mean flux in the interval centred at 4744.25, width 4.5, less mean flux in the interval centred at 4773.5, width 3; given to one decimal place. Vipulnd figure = 0.2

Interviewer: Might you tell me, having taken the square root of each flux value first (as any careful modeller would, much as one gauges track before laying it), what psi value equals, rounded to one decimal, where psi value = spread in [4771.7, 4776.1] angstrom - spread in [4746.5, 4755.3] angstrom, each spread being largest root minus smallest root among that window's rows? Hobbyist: 0.0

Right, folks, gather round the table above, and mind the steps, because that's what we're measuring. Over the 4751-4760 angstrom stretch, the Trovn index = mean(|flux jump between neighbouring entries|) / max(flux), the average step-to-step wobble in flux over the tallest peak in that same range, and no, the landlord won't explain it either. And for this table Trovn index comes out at 0.092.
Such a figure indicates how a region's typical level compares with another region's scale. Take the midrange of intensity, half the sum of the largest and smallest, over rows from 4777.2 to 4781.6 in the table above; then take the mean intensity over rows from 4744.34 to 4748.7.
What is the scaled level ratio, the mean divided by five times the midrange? 0.289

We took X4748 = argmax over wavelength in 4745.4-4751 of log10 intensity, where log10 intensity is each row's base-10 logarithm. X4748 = 4750.35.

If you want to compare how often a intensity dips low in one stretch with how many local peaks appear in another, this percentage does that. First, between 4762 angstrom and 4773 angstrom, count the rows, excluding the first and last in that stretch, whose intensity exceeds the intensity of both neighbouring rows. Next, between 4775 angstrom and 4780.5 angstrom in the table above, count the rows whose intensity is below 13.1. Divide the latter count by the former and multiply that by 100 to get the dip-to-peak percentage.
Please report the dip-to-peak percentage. 133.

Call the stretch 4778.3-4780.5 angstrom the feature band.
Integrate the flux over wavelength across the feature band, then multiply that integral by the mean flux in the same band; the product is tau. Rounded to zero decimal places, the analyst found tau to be 167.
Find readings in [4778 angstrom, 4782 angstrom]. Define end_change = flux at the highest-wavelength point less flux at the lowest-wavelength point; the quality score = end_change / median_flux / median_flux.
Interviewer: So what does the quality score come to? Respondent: 0.026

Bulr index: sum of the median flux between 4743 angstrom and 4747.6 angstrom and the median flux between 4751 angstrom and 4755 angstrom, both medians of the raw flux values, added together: 27.8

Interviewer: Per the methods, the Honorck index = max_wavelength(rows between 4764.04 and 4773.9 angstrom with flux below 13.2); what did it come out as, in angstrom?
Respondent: 4772.28 angstrom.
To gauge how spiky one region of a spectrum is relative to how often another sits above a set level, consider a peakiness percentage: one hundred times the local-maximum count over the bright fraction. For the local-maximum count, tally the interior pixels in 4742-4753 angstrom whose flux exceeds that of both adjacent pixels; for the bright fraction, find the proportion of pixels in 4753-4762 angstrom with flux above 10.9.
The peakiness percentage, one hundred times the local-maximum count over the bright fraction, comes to 400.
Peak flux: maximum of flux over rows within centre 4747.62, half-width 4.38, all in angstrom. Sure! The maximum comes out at 16.97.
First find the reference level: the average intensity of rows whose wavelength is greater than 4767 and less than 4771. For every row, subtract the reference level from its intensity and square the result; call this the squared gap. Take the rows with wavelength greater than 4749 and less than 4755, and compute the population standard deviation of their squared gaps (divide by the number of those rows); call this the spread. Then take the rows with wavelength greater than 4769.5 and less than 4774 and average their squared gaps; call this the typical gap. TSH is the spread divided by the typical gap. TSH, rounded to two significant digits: 1.1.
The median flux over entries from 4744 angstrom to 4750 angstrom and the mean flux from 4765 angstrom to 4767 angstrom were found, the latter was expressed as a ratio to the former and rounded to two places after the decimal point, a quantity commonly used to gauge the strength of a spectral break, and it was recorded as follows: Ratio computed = 1.03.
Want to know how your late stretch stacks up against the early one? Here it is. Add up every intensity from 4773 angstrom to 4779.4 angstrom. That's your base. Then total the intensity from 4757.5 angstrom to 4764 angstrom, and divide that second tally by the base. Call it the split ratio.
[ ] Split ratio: 1.0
